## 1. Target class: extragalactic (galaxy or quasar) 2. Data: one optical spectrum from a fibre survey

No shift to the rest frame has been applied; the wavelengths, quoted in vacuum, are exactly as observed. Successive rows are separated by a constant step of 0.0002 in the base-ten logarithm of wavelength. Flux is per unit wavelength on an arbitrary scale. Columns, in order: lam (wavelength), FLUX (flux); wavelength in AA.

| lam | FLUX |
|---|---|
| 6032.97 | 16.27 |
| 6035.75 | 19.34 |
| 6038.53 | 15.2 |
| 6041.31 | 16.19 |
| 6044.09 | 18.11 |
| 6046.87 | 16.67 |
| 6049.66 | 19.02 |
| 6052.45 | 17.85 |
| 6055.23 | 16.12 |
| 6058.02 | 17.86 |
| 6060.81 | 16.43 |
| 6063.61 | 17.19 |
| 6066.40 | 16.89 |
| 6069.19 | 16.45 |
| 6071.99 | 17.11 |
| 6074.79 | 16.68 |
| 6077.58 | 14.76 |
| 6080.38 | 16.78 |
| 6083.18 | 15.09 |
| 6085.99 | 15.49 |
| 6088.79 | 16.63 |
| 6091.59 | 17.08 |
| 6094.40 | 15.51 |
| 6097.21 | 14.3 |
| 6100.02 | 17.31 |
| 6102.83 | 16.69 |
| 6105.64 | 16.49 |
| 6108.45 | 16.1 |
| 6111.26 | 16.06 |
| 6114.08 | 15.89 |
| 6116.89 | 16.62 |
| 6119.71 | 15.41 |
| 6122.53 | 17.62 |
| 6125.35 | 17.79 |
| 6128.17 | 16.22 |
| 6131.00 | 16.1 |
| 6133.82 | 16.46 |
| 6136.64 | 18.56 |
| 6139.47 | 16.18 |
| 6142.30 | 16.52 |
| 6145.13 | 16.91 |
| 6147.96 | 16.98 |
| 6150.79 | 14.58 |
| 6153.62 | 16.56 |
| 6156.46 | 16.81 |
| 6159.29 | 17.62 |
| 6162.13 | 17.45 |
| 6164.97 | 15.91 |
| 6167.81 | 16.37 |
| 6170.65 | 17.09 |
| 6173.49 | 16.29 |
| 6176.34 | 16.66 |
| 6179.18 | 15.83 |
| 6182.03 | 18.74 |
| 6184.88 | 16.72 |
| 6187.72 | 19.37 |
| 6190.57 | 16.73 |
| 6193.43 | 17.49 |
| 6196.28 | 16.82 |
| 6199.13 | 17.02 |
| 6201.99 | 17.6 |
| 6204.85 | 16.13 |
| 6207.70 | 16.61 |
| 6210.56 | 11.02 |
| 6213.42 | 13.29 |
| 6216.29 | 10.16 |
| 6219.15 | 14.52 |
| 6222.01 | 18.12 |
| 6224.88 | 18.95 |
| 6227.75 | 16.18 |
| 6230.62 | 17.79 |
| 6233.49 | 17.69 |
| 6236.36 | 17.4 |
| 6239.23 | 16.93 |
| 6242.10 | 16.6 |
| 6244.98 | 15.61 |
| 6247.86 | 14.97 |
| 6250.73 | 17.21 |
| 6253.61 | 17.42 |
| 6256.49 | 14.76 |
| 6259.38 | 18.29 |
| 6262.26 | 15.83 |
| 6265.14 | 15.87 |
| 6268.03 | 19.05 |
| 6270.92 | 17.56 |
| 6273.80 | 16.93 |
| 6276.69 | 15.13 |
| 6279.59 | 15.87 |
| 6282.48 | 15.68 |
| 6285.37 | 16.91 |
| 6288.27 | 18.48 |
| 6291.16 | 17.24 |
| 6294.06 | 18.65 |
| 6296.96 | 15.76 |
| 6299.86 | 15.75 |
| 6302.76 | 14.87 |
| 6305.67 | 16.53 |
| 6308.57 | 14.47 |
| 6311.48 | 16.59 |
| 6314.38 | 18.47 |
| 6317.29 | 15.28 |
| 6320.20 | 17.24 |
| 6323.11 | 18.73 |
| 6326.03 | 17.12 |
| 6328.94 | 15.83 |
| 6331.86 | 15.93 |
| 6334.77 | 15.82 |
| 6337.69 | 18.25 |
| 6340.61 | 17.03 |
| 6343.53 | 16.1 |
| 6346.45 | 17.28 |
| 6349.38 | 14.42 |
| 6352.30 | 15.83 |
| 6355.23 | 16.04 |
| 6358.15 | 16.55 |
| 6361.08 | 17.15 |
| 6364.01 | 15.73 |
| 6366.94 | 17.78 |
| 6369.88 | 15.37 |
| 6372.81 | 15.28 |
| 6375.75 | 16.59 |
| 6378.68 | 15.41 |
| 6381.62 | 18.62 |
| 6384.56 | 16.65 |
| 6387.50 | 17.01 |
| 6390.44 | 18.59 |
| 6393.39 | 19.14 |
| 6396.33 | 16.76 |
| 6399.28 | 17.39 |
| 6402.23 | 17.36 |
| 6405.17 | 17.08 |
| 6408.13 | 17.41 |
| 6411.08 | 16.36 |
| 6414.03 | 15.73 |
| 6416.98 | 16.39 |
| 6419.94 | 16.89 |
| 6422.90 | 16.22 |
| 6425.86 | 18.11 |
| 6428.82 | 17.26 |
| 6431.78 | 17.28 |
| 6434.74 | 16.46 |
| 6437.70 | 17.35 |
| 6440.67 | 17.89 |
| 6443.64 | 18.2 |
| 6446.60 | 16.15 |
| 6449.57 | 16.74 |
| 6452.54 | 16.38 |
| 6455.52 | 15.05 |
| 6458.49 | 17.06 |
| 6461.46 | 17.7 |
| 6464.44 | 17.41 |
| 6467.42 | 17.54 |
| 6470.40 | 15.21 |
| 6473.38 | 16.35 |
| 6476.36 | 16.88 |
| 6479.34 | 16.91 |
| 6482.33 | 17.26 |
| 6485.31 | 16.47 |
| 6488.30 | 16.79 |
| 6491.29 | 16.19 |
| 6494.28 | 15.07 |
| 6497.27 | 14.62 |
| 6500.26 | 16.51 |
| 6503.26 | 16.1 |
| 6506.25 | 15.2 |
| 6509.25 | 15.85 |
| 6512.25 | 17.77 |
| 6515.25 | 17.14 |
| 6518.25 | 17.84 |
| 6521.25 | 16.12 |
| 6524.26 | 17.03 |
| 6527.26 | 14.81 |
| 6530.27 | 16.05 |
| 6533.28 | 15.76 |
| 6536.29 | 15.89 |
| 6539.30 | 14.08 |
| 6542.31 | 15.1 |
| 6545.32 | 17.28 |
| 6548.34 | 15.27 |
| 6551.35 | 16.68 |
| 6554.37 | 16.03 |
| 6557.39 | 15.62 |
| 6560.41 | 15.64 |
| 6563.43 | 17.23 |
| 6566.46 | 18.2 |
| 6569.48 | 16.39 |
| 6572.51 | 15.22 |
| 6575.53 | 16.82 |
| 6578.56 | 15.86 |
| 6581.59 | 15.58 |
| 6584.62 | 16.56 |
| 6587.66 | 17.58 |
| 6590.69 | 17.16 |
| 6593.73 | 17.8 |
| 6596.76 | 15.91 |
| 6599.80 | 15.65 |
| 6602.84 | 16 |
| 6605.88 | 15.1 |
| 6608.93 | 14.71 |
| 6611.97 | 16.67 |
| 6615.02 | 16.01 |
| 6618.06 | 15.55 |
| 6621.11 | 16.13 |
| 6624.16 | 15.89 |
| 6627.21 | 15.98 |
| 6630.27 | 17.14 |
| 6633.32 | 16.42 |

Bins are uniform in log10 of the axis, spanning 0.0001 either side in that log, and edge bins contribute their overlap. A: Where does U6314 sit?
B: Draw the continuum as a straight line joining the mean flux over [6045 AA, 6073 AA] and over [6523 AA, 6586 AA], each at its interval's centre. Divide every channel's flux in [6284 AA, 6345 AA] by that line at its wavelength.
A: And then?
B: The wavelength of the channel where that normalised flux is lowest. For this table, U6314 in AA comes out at 6308.57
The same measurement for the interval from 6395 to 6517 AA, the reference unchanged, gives 6497.27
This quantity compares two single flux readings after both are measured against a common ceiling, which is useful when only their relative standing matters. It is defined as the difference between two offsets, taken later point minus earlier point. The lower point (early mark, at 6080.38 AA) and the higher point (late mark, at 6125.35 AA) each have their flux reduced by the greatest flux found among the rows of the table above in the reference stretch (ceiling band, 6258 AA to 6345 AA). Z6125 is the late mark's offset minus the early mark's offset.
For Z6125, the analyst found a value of 1.0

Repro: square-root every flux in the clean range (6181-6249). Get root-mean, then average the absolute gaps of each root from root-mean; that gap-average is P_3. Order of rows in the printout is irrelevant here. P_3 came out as 0.204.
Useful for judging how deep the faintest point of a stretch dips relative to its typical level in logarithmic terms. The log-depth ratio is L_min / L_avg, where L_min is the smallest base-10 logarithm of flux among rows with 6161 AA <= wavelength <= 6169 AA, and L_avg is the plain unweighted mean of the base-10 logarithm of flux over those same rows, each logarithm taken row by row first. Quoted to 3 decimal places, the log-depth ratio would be 0.986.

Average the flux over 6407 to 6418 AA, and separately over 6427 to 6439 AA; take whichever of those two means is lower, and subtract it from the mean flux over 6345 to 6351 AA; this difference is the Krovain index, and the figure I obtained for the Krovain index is -0.6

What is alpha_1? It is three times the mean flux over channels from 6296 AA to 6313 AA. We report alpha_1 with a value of 47.0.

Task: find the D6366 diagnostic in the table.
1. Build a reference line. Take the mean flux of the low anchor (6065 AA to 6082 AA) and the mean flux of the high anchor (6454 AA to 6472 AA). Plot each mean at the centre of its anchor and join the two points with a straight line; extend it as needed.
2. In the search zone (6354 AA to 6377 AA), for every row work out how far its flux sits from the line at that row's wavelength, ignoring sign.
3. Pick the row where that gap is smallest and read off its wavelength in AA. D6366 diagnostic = 6375.75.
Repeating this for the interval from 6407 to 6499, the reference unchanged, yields 6449.57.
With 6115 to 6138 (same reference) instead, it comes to 6133.82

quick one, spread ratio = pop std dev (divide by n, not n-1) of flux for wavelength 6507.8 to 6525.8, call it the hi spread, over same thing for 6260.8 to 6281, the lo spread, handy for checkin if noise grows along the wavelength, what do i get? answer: 0.6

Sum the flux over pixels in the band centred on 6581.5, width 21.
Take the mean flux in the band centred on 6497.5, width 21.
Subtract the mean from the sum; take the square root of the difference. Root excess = 9.95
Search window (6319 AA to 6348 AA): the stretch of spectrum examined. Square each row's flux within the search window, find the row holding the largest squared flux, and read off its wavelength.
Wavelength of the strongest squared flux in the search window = 6323.11 AA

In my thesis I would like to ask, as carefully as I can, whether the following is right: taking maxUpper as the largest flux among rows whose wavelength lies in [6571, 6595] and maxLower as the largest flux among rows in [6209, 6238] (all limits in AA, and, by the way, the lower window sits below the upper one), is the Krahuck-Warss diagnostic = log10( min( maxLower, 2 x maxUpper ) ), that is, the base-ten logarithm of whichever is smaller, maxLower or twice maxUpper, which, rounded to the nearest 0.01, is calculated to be 1.28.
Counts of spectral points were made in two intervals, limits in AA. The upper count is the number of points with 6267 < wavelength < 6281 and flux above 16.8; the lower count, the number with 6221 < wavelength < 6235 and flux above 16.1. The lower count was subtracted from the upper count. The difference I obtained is -2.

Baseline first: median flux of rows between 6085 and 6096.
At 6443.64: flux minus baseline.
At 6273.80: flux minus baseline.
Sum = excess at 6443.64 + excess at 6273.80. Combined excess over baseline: 3.0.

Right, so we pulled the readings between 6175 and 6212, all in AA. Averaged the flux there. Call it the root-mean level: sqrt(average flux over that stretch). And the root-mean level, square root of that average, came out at 4.083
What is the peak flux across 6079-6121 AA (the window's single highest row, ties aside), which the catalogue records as 17.31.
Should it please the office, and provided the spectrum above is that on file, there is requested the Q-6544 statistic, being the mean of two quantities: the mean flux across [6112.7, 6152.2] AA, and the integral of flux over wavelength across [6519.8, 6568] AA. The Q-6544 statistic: 395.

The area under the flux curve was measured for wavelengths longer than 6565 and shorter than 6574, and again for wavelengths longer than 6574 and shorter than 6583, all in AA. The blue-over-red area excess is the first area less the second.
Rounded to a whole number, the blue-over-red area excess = 4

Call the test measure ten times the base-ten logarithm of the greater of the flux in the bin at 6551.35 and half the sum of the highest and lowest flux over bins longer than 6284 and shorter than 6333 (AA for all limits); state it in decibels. 12.2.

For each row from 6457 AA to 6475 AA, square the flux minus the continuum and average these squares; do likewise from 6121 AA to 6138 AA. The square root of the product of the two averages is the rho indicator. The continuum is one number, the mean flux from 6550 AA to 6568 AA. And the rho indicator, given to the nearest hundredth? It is 0.99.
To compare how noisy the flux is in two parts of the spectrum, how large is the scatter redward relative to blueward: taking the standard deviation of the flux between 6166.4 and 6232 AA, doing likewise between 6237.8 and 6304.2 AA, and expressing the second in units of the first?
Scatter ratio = 0.56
